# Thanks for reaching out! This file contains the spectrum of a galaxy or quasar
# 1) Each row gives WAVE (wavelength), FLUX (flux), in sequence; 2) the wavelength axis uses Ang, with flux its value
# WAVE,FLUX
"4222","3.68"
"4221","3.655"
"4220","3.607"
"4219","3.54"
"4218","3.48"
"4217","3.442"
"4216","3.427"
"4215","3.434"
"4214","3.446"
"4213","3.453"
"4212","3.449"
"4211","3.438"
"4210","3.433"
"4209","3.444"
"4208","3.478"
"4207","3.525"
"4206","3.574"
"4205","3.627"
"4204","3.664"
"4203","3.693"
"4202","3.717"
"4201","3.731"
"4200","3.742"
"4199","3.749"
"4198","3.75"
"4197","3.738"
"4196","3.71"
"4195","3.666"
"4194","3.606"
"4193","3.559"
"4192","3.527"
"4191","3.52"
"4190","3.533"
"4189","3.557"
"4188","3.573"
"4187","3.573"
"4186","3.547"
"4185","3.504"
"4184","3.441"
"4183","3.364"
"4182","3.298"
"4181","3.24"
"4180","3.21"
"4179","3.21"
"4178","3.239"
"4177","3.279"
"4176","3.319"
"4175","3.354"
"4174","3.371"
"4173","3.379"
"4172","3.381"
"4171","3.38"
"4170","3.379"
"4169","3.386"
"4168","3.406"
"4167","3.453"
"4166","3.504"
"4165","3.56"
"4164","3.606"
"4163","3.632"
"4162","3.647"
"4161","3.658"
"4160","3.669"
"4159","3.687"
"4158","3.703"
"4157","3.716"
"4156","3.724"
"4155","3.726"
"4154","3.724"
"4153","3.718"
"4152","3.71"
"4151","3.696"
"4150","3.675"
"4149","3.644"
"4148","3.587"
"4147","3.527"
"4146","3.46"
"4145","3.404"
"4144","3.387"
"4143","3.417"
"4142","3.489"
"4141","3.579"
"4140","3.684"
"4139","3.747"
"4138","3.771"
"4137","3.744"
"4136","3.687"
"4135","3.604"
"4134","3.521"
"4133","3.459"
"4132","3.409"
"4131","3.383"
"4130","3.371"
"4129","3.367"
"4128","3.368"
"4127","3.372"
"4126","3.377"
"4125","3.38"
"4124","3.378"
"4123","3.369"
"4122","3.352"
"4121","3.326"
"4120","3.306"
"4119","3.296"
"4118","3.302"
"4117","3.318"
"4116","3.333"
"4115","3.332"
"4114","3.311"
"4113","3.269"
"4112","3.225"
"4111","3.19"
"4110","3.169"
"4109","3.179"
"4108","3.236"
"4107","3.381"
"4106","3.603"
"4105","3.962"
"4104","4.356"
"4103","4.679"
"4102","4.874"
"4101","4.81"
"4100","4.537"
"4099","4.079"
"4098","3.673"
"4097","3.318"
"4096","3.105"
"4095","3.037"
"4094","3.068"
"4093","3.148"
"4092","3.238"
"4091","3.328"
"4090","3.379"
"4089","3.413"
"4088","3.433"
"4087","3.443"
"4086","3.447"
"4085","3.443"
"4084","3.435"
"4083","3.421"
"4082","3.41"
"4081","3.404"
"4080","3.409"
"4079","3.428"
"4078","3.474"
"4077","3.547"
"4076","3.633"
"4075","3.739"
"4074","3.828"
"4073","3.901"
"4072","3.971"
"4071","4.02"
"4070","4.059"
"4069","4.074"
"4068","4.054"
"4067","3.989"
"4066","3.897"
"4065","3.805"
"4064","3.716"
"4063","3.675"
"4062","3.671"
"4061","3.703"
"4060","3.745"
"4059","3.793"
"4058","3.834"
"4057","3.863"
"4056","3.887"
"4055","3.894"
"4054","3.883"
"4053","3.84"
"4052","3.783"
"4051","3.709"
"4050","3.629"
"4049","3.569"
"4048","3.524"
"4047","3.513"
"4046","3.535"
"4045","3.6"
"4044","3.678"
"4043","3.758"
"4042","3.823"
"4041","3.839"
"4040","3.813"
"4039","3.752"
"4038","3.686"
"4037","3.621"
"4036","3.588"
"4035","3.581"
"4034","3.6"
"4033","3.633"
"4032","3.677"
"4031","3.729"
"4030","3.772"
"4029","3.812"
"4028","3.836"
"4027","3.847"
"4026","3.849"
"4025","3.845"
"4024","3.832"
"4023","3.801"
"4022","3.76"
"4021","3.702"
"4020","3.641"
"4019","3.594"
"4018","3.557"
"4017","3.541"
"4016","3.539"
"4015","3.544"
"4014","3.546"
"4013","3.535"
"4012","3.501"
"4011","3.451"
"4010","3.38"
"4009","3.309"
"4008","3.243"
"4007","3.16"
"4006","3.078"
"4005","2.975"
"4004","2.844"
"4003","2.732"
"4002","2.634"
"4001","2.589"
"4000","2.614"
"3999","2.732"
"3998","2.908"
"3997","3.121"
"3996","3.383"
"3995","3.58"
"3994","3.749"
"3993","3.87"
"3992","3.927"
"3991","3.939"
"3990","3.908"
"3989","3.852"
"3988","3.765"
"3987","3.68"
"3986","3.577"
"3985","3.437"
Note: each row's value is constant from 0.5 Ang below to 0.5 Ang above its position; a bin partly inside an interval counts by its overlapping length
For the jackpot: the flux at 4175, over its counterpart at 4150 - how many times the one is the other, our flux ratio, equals 0.91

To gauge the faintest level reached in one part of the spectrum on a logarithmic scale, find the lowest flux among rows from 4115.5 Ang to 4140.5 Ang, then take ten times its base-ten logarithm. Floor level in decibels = 5.2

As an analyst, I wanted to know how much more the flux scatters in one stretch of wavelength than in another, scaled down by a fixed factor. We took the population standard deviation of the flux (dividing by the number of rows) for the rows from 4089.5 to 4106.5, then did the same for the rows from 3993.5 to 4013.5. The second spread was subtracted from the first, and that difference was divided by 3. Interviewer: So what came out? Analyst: 0.10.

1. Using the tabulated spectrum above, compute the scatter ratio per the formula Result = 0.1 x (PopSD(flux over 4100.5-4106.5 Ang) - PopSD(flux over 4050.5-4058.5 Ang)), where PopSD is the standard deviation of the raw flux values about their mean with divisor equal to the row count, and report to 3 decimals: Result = 0.041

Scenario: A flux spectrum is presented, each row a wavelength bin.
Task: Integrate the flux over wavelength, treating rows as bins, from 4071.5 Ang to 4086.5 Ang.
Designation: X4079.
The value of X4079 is 53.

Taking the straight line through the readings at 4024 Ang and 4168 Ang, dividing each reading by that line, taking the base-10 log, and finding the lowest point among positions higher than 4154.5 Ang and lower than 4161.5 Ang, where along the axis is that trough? 4161 Ang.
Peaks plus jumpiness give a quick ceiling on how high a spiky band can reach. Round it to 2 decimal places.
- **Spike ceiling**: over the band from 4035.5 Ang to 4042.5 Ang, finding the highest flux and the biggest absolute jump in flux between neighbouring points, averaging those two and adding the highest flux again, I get 5.79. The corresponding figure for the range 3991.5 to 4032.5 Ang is 6.02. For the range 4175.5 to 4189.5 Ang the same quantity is 5.40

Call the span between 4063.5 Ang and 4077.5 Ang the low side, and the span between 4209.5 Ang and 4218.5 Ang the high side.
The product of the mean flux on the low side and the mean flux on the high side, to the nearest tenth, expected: 13.3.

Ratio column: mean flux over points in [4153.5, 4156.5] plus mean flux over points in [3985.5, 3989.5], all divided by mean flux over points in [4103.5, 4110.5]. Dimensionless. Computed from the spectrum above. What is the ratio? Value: 2.09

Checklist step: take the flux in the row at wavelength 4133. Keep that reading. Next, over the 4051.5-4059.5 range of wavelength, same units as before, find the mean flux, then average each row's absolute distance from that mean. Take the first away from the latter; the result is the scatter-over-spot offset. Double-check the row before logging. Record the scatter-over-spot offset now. -3.42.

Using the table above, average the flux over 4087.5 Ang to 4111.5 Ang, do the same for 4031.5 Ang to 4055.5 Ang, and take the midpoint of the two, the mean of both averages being 3.66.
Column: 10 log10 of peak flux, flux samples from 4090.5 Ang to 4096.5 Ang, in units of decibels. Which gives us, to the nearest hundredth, 5.22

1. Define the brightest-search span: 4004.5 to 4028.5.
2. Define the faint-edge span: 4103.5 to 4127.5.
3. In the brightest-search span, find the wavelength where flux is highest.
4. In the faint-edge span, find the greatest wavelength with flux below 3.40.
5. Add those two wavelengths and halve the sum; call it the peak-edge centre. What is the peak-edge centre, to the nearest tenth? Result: 4076.5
